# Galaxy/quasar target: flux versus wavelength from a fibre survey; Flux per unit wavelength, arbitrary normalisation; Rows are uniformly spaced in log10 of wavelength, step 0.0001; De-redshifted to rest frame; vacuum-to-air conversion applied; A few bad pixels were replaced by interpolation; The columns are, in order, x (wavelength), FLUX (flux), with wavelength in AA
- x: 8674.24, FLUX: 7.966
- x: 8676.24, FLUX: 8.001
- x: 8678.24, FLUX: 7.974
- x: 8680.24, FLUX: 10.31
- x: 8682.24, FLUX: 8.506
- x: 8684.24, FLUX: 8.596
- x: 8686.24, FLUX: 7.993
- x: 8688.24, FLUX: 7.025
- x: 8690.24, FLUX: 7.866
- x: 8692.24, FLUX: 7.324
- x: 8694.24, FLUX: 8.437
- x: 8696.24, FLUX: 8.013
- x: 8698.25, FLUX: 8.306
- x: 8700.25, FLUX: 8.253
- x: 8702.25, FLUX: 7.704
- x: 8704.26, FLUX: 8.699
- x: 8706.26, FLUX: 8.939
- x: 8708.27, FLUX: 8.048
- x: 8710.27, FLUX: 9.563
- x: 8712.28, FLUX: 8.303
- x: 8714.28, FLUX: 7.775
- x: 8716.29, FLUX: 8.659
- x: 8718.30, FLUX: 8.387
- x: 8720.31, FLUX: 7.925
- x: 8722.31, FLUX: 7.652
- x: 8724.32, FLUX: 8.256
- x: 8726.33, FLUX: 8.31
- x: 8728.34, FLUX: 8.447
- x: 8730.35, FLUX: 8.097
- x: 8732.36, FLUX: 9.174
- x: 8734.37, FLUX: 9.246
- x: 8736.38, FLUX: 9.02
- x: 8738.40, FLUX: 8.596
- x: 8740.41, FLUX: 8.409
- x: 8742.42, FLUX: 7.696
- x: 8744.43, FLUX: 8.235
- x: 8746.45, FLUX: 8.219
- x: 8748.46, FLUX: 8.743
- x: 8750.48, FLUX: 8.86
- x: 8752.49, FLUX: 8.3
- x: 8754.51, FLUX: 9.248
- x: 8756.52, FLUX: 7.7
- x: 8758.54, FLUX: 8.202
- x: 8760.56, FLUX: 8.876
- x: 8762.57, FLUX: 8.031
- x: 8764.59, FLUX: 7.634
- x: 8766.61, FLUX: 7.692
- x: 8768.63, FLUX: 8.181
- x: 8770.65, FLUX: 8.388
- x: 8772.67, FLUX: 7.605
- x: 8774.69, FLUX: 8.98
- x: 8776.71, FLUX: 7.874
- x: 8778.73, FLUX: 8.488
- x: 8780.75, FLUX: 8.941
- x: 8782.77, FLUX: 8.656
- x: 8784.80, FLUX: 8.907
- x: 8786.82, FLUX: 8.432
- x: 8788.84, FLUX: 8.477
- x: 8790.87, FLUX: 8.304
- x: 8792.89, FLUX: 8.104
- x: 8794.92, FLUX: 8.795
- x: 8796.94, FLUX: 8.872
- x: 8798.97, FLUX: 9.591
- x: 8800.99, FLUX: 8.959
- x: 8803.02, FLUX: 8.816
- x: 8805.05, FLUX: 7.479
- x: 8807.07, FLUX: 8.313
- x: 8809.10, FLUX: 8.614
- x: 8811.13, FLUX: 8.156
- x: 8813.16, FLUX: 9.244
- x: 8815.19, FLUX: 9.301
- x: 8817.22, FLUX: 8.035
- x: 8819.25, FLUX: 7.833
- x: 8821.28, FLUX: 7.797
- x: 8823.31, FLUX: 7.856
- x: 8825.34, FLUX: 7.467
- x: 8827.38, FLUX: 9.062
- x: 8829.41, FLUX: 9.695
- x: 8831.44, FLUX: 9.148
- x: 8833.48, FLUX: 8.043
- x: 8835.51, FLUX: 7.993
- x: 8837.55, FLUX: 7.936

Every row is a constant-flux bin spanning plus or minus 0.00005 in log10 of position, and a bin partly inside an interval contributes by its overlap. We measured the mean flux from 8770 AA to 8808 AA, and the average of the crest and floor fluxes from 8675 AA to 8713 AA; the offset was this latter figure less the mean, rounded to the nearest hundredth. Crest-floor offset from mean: 0.14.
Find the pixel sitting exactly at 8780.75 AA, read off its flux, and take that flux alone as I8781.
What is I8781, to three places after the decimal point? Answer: 8.941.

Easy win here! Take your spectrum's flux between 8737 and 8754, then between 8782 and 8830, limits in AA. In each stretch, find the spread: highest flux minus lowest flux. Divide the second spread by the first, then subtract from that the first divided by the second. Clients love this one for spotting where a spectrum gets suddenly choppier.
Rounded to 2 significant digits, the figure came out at 1.4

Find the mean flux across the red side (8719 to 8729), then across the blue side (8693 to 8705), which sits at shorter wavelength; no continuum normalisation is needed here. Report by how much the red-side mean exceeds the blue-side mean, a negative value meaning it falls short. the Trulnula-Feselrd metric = -0.1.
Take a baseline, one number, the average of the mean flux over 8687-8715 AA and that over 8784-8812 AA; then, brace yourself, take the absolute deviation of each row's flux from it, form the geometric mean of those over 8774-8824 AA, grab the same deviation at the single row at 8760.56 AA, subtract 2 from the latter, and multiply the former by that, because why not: -0.51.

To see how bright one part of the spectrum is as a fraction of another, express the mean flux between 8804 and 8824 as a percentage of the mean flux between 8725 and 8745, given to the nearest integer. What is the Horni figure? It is 97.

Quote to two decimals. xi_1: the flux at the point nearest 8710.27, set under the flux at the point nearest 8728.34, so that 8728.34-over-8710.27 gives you 0.88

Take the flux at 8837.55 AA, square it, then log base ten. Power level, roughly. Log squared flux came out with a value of 1.80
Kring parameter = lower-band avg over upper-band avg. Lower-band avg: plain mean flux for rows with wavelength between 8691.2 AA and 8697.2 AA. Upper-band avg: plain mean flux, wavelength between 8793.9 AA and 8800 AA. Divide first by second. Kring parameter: 0.87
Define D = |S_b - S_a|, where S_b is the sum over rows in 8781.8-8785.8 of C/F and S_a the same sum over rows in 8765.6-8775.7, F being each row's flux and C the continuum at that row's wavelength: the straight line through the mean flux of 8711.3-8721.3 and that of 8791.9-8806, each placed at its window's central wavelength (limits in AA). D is 3.3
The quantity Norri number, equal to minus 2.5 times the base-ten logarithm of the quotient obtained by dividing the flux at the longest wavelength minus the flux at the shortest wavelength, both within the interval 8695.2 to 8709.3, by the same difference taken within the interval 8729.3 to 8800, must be 4.1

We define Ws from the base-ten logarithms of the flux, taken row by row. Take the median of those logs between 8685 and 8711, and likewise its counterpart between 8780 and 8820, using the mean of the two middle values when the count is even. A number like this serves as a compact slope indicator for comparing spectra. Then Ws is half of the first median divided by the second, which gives 0.484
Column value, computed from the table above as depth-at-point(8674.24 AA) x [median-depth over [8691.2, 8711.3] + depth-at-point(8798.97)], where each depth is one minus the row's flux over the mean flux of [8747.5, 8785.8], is -0.007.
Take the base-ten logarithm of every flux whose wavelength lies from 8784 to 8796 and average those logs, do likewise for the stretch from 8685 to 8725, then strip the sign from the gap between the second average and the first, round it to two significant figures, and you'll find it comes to 0.019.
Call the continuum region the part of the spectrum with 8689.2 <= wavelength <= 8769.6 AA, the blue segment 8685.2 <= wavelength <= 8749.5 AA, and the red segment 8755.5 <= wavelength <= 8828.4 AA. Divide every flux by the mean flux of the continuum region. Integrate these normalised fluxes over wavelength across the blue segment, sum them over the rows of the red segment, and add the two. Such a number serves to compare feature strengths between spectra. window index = 100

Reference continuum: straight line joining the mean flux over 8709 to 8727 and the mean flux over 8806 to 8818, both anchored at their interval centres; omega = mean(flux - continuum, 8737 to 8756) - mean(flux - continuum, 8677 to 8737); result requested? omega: -0.01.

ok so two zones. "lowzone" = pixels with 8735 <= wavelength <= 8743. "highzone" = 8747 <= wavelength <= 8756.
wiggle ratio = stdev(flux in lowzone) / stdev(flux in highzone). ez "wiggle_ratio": 1.41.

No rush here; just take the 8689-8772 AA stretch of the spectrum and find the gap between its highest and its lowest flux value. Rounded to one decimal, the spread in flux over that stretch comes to 2.2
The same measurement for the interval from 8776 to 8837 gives 2.2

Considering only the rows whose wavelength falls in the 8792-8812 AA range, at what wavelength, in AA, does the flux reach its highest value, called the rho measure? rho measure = 8798.97 AA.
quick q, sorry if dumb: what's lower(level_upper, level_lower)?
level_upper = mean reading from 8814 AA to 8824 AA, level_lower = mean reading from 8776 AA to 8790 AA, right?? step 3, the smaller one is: 8.2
